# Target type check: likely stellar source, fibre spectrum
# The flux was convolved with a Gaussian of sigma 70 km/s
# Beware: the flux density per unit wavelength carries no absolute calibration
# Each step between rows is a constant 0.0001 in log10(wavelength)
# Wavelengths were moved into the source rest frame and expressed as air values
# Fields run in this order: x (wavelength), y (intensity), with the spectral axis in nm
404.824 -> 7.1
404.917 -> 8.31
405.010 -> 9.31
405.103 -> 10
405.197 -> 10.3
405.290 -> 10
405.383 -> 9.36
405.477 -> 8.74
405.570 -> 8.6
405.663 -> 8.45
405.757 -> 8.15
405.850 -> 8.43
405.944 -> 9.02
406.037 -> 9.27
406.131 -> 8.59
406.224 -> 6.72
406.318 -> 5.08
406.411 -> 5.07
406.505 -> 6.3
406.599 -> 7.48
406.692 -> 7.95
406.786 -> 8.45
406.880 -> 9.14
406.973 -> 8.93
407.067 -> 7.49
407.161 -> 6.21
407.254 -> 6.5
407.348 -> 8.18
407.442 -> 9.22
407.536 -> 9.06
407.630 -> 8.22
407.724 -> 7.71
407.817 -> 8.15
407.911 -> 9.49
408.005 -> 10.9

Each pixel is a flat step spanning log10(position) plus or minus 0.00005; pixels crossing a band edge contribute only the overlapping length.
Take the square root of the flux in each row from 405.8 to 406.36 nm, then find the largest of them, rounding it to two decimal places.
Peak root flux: 3.04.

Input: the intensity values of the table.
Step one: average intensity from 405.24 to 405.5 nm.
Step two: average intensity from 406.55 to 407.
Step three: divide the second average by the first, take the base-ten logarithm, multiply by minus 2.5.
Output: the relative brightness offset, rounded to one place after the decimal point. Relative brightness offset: 0.1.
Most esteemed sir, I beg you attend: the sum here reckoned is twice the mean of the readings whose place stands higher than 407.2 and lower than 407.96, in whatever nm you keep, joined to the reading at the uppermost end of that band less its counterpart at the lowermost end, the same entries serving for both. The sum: 19.6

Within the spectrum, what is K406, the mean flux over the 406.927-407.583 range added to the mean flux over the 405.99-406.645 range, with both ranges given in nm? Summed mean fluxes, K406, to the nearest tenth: 14.9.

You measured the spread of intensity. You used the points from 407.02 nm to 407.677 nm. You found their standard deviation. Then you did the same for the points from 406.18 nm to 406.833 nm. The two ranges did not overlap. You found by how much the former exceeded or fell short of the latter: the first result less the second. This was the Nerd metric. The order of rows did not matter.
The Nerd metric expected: -0.2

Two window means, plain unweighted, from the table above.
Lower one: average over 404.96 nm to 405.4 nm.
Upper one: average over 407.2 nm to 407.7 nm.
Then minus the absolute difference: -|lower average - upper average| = -1.6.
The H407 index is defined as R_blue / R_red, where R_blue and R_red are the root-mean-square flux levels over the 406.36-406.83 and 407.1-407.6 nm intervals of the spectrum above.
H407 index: 0.90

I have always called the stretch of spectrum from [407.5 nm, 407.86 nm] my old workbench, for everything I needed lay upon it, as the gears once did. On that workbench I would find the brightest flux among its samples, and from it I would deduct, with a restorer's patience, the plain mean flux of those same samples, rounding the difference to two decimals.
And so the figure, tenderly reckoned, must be 0.78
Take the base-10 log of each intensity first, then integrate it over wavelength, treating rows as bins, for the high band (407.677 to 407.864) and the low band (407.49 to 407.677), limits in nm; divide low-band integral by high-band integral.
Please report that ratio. 1.04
